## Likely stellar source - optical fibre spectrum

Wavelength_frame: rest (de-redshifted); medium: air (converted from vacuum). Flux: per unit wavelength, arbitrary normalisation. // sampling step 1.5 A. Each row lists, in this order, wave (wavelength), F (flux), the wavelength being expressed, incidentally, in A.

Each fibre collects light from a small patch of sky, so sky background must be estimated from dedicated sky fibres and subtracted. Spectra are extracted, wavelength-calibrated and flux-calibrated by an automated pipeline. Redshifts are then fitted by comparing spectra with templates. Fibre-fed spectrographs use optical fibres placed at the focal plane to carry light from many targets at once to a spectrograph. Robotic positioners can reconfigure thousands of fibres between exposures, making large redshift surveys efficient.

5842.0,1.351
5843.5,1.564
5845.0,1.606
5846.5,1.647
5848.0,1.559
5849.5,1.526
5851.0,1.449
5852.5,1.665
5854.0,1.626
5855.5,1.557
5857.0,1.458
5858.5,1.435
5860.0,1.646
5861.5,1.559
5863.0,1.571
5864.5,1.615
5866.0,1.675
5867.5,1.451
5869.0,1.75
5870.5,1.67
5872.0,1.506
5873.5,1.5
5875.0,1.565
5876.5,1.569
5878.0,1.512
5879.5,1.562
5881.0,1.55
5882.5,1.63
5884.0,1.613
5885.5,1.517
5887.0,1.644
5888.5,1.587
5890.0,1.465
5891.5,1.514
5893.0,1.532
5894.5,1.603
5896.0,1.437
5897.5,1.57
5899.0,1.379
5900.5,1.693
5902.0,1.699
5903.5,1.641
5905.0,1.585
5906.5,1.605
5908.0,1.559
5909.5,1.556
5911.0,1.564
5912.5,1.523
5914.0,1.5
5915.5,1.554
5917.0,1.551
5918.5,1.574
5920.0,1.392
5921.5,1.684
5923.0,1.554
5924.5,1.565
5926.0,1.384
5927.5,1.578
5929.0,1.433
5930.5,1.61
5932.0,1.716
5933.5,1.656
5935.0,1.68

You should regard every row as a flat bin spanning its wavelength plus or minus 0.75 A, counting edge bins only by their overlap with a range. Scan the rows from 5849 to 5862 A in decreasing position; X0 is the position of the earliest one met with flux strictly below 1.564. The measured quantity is 5861.5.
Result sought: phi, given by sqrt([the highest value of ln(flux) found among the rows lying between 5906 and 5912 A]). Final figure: 0.69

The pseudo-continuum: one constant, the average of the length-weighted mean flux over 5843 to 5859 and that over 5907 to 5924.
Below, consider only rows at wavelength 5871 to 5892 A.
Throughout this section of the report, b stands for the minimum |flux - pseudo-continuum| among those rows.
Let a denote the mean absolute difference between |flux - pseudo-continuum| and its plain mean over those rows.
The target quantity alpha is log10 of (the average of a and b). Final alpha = -1.923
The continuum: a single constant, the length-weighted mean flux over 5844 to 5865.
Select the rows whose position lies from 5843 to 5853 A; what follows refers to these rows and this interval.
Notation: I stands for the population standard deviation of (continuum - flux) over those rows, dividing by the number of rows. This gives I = 0.069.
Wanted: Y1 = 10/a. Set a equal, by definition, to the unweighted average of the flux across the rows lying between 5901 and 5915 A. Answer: 6.32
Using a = 1.58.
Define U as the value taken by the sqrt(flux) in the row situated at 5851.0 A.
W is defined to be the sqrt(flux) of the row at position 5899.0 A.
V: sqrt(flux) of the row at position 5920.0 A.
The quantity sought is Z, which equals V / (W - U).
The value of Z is -40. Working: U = 1.20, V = 1.18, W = 1.17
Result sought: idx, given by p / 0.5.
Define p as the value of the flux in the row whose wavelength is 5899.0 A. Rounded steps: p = 1.379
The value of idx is 2.8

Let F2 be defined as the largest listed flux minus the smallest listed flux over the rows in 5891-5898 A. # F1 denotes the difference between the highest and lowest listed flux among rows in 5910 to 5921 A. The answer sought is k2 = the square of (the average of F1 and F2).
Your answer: 0.030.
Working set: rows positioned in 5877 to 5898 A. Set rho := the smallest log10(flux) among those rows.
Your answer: 0.157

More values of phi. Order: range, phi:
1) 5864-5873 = 0.75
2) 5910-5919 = 0.67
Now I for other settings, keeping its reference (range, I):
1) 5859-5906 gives 0.082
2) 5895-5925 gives 0.085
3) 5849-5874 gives 0.092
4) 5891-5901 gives 0.096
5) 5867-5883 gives 0.081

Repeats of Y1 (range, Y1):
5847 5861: 6.47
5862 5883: 6.33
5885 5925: 6.42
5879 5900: 6.48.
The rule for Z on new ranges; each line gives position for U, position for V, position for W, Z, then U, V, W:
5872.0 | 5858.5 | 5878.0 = 491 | 1.23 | 1.20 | 1.23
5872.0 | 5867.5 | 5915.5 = 62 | 1.23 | 1.20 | 1.25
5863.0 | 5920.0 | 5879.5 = -328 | 1.25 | 1.18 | 1.25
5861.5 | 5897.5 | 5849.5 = -94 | 1.25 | 1.25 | 1.24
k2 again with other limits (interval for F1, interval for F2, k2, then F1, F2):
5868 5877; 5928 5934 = 0.071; 0.250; 0.28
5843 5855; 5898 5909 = 0.072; 0.216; 0.32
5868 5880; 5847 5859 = 0.058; 0.250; 0.23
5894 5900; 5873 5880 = 0.021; 0.224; 0.07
